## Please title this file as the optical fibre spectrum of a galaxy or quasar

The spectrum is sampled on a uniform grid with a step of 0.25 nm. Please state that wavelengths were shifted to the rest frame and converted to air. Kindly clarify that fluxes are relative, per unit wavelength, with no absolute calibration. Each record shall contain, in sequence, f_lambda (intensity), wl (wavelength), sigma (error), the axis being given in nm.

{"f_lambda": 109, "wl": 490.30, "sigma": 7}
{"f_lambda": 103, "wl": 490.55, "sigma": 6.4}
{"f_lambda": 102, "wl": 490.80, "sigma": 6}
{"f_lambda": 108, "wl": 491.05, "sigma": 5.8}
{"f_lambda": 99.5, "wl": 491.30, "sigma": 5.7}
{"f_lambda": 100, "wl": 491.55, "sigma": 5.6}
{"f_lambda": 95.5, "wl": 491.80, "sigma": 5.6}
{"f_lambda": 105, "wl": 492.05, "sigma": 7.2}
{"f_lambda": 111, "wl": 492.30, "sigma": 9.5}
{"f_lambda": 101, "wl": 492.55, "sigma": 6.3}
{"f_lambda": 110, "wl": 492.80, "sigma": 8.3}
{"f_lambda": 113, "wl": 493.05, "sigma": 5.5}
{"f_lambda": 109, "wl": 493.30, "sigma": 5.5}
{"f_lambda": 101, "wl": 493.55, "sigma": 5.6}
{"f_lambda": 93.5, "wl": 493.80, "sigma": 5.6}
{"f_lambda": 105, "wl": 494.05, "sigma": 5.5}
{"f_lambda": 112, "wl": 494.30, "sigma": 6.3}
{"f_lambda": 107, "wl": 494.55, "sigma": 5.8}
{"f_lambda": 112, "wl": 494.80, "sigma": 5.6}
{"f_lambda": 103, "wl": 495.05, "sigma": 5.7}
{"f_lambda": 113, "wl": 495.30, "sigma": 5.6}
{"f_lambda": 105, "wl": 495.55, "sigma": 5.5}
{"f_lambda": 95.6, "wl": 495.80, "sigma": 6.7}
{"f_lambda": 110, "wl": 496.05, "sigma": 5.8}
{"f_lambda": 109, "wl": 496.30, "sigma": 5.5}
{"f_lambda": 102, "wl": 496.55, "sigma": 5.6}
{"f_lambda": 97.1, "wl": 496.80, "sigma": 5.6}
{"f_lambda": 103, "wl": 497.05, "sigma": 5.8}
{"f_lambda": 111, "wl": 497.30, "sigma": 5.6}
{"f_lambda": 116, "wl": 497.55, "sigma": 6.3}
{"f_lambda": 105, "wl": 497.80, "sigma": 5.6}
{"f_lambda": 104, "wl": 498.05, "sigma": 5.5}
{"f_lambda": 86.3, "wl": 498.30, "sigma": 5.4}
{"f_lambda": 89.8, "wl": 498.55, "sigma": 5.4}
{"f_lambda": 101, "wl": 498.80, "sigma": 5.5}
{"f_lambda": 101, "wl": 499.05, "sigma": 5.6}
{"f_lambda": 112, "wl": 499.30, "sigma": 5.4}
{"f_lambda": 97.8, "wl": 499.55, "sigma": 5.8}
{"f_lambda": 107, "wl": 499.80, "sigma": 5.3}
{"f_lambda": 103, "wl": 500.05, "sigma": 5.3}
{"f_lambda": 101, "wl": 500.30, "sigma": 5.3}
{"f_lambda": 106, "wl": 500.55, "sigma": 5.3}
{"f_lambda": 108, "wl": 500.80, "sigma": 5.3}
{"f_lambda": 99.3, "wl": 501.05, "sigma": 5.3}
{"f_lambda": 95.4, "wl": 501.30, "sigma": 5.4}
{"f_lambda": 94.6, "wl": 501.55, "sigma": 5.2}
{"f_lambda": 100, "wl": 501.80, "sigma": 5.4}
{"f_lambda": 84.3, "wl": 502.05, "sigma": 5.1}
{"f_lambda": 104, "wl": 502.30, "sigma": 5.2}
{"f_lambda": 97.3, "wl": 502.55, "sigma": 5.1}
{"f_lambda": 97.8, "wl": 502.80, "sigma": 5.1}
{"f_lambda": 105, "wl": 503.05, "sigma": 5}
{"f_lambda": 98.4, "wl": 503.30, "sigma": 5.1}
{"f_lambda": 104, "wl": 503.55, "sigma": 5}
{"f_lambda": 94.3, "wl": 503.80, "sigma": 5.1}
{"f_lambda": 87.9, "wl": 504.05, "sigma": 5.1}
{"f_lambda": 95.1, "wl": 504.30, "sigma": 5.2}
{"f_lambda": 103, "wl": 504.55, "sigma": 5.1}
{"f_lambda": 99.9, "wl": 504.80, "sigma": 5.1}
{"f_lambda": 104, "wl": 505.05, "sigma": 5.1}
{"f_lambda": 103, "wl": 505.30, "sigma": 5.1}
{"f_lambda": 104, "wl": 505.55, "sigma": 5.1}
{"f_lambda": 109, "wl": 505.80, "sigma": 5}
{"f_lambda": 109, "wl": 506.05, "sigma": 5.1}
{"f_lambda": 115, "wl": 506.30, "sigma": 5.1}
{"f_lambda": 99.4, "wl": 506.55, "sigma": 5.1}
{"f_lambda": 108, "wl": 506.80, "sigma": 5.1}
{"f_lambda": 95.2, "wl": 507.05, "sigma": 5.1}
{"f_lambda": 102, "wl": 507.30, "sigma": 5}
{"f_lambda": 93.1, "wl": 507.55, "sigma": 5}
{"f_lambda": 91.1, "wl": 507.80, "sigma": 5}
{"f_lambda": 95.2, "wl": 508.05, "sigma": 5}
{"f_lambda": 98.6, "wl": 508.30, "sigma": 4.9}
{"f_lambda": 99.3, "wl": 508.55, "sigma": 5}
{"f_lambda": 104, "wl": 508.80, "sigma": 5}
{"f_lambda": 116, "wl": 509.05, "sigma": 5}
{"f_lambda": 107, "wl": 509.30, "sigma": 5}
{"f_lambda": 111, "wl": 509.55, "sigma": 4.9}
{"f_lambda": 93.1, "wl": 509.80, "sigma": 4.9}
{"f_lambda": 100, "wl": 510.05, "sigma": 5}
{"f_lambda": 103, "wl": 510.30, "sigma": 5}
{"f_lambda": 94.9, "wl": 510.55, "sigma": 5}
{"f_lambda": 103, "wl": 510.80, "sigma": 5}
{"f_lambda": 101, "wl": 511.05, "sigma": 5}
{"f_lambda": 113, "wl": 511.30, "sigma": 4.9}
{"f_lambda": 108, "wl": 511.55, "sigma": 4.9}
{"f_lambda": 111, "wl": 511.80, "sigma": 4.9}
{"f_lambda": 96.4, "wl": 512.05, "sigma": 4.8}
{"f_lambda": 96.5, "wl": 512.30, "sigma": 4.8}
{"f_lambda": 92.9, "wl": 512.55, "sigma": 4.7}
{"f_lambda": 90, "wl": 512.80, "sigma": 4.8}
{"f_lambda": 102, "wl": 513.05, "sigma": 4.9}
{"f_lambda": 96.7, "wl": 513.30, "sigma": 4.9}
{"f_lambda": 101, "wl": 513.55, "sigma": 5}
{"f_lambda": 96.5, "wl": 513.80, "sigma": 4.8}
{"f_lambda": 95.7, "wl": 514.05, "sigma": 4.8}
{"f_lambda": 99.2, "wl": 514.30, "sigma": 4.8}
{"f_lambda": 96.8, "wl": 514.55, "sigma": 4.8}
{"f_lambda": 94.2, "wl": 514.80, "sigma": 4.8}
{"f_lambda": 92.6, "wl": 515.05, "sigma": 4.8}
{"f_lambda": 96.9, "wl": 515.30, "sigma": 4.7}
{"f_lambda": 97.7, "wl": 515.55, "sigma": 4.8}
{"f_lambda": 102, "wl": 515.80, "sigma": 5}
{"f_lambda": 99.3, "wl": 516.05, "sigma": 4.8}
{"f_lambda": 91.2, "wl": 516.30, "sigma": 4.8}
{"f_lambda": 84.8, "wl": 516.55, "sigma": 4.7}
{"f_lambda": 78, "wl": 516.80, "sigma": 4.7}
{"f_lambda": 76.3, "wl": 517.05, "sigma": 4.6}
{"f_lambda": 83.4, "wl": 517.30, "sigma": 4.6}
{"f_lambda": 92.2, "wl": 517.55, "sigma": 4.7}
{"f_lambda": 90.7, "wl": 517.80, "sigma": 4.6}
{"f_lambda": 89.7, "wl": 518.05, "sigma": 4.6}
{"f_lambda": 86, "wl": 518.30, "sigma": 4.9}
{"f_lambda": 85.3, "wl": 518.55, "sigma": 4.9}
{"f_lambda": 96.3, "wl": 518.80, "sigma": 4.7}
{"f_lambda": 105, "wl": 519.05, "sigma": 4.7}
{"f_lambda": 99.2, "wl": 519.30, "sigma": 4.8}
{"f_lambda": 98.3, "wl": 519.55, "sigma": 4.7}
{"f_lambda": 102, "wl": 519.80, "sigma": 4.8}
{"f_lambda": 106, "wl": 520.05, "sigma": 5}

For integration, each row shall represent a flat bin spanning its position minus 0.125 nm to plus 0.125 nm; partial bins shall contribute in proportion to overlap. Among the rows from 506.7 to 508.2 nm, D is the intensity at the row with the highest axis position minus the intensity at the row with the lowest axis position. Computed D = -13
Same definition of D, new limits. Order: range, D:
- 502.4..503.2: 8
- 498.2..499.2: 15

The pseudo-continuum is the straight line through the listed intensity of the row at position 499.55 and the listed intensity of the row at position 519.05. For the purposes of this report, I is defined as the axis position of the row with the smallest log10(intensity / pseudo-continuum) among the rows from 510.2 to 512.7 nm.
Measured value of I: 512.55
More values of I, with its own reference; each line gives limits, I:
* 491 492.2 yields 491.80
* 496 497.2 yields 496.80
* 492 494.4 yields 493.80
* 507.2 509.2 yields 507.80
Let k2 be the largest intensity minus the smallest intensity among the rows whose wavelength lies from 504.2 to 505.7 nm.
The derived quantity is 9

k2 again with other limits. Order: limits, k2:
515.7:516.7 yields 17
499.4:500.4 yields 9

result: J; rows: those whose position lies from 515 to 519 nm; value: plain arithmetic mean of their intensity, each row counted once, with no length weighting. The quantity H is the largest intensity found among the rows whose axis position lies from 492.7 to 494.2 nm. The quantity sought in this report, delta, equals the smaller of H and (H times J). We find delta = 113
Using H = 113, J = 90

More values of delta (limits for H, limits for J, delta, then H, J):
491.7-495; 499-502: 113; 113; 102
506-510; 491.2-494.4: 116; 116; 104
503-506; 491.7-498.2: 109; 109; 106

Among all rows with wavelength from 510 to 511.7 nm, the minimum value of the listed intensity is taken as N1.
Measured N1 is 94.9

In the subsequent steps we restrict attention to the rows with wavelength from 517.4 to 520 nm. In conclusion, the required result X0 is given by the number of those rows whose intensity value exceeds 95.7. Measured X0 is 5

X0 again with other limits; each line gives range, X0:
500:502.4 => 7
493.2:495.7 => 9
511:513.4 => 8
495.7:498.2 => 9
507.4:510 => 6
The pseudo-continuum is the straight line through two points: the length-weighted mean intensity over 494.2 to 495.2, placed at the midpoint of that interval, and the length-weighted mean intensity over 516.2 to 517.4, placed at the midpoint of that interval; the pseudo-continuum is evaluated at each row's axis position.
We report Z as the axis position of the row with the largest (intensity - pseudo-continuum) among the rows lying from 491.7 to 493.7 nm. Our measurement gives 493.05 nm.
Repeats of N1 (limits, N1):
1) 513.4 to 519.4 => 76.3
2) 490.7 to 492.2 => 95.5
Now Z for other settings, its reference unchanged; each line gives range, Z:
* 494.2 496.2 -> 495.30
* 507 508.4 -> 507.30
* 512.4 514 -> 513.05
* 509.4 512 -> 511.30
